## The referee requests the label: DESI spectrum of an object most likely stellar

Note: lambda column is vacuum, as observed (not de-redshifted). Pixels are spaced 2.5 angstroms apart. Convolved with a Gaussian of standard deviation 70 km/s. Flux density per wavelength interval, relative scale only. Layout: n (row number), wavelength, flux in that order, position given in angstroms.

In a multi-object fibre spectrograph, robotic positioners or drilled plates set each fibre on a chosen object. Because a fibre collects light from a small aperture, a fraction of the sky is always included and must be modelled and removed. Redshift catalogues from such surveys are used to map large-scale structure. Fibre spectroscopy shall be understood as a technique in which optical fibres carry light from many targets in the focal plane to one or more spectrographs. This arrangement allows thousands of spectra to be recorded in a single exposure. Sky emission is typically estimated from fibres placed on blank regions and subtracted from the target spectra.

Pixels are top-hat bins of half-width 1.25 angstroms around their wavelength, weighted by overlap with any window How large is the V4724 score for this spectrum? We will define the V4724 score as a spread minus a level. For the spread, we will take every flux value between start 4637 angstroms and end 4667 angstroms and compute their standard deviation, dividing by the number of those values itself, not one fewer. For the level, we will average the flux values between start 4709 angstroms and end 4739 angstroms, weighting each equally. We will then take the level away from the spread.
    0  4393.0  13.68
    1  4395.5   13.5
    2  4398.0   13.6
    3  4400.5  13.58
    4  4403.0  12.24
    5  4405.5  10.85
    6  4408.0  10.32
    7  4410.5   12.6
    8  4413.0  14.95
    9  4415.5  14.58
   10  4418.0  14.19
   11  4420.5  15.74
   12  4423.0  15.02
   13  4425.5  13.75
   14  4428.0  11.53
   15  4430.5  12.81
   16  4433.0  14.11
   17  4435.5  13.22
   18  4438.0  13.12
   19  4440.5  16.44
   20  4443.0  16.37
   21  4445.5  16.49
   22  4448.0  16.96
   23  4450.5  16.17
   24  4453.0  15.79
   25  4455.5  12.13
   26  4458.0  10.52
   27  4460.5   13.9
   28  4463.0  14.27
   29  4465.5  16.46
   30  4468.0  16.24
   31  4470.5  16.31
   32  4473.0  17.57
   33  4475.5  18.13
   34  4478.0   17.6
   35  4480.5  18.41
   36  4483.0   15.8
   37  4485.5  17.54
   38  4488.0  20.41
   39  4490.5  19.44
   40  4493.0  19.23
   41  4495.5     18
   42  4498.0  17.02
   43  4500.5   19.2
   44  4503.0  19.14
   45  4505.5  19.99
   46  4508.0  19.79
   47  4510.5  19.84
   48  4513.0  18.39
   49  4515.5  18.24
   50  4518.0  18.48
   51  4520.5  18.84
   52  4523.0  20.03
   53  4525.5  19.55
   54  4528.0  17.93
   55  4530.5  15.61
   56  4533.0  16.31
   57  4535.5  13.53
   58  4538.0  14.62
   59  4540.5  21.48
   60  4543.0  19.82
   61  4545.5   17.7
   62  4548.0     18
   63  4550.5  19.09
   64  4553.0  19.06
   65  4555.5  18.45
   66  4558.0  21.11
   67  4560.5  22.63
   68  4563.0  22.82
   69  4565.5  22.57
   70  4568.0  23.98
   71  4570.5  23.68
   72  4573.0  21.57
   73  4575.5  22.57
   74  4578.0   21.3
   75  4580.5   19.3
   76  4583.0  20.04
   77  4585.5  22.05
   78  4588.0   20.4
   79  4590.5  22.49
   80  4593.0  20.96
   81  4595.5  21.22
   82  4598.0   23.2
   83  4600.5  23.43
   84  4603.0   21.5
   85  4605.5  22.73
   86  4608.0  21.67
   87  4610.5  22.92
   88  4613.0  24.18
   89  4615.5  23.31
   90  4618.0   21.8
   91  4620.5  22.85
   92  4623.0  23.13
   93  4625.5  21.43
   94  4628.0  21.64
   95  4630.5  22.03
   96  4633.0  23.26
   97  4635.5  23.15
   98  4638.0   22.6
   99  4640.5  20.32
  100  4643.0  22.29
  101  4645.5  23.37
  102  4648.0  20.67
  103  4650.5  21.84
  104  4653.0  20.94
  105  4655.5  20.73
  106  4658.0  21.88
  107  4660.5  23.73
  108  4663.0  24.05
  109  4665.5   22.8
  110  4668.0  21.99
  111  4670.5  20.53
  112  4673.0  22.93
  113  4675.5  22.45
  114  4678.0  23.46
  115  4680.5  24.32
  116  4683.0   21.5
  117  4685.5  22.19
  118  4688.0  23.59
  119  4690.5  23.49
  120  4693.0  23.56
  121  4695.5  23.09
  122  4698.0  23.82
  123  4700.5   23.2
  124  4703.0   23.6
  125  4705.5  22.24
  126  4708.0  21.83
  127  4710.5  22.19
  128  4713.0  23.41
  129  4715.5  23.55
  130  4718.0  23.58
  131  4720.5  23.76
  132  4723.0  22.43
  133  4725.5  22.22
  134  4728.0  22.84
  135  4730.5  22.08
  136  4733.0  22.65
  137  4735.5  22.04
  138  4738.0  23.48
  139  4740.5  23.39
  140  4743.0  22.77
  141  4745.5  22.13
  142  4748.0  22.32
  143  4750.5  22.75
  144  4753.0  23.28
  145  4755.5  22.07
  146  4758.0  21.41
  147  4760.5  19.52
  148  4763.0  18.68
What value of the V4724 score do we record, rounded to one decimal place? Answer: -21.6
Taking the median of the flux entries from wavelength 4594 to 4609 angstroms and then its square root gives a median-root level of 4.71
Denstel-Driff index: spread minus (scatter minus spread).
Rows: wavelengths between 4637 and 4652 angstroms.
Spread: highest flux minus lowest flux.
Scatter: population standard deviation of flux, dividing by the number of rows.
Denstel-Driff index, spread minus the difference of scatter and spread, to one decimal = 5.0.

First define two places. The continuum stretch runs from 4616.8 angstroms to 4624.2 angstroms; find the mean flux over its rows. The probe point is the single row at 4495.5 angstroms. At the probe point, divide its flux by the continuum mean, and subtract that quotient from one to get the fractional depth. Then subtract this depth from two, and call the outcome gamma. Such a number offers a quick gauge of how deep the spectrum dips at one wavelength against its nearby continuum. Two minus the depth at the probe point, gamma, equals 1.80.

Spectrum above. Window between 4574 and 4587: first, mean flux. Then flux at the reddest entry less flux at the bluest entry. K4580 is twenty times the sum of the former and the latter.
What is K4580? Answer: 411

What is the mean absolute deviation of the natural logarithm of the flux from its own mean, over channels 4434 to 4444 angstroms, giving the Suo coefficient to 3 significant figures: 0.110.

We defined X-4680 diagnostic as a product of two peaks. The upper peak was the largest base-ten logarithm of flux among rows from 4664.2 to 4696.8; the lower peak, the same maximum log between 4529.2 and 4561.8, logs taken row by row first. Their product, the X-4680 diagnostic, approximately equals 1.88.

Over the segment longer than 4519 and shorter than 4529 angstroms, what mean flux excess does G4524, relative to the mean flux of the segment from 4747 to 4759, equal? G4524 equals -3.3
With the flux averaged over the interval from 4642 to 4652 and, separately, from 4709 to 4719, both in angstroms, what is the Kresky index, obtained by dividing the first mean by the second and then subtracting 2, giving -1.049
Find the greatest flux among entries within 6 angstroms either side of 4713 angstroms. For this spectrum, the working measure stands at 23.58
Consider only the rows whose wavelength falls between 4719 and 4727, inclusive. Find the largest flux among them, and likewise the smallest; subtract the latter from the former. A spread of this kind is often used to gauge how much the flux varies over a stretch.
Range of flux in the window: 1.5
